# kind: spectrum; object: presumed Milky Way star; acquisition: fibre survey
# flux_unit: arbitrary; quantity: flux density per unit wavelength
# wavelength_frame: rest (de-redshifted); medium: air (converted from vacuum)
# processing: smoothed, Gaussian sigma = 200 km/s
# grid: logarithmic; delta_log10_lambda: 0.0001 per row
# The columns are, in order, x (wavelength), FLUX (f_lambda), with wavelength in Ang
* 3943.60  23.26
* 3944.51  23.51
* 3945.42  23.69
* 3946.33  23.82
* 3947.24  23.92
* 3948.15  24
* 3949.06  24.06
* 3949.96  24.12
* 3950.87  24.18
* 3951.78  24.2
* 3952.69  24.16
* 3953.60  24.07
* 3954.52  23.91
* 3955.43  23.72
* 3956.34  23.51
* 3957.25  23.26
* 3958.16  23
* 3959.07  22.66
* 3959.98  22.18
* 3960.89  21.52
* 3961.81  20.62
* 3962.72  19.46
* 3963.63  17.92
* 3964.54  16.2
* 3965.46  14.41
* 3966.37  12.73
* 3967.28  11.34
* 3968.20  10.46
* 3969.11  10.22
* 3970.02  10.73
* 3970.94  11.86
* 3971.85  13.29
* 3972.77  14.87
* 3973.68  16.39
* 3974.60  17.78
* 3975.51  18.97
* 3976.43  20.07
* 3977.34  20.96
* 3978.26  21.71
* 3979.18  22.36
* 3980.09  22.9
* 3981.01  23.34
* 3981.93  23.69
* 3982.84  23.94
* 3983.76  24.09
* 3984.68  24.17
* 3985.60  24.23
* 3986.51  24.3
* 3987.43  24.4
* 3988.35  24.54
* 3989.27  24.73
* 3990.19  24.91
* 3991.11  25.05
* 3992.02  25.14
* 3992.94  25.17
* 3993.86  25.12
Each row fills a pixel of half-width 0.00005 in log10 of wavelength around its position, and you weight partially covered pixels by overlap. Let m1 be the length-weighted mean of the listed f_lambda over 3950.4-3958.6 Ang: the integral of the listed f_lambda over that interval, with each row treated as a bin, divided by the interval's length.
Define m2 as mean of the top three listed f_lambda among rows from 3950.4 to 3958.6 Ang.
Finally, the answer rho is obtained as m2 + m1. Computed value 47.9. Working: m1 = 23.8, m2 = 24.2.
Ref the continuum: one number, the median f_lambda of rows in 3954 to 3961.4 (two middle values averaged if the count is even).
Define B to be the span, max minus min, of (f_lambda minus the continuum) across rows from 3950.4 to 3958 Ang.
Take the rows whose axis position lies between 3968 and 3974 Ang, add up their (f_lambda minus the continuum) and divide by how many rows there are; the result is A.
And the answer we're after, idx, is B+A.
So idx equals -9.6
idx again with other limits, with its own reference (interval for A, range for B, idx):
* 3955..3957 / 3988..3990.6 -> 0.9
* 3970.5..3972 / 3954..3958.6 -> -9.6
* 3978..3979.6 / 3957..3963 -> 2.7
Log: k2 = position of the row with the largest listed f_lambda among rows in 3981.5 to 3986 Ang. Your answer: 3985.60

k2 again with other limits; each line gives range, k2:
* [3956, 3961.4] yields 3956.34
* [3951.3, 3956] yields 3951.78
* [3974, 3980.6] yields 3980.09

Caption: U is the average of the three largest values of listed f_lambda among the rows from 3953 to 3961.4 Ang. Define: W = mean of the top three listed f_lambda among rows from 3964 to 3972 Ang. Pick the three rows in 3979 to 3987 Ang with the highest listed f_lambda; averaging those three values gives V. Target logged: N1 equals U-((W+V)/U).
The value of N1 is 22.3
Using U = 23.90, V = 24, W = 14.6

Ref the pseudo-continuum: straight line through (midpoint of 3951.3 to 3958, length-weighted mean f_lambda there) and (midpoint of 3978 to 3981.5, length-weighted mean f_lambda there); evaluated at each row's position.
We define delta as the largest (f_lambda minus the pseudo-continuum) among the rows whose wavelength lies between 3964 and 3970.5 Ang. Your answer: -7.1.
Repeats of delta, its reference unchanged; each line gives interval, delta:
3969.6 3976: -3.8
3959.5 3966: -1.3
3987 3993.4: 3.2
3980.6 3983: 1.5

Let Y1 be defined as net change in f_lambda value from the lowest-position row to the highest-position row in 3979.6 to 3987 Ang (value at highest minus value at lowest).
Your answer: 1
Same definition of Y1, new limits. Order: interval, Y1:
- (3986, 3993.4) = 1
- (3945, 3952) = 1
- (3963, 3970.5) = -7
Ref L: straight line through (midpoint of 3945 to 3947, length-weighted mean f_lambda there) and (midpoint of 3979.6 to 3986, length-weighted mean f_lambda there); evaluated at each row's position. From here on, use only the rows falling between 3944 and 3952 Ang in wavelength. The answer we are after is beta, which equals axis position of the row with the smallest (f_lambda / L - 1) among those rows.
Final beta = 3944.51 Ang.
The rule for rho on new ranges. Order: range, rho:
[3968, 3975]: 29.6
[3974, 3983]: 45.1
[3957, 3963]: 44.8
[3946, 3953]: 48.3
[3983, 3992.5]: 49.6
